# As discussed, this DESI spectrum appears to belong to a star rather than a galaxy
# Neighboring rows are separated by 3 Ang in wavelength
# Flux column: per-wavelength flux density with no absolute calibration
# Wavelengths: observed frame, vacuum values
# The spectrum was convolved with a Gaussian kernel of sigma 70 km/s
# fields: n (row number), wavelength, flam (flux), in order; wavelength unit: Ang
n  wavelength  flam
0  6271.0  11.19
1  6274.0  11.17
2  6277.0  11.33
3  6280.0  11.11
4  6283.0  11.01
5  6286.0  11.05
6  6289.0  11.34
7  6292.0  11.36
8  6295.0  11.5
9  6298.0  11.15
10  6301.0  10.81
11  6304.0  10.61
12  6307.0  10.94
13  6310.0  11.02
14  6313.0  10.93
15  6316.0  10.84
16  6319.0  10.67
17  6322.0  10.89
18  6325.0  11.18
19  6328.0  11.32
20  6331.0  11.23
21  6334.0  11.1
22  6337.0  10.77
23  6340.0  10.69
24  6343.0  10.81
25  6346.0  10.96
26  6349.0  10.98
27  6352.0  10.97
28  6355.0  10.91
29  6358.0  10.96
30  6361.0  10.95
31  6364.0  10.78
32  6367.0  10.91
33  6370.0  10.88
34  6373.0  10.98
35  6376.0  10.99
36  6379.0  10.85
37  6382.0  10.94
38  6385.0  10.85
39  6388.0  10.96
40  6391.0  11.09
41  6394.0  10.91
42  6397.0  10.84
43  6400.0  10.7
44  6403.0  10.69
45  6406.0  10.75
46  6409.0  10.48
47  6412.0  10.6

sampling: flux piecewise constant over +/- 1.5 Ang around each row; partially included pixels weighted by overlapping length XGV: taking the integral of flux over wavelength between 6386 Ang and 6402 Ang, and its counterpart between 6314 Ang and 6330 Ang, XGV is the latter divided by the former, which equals 1.01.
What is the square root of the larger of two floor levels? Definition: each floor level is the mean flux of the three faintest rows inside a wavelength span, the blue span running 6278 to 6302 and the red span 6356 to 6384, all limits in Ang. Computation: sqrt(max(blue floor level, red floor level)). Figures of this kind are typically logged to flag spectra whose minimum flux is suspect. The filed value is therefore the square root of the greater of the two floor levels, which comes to 3.31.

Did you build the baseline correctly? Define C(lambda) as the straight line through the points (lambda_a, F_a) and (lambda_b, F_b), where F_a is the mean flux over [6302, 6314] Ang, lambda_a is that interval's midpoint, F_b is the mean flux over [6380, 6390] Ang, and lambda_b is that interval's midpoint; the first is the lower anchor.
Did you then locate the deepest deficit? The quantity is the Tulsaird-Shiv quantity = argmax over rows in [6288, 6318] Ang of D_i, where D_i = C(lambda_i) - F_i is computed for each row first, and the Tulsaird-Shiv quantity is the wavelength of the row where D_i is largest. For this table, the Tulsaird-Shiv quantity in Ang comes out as 6304.0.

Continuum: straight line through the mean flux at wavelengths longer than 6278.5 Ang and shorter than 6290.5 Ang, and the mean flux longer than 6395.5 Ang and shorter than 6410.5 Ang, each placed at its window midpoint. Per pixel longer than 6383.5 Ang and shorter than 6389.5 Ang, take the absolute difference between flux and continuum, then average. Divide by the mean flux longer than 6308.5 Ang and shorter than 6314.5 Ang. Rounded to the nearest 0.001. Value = 0.014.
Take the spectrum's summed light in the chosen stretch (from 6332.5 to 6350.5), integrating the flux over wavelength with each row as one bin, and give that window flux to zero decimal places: 196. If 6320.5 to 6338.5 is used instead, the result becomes 199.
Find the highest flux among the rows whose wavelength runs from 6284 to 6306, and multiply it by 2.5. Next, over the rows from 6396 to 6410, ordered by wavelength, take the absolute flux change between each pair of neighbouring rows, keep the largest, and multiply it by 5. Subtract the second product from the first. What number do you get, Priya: 27.4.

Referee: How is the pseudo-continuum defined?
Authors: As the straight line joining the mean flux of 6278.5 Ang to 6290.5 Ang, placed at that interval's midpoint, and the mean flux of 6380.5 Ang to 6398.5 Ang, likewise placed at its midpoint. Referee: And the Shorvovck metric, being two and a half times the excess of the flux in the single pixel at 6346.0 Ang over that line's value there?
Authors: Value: -0.1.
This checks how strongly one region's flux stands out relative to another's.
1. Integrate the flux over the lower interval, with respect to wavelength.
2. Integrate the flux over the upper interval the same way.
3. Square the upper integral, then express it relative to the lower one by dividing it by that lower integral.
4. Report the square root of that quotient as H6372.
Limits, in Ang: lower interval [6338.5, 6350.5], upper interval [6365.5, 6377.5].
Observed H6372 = 11.5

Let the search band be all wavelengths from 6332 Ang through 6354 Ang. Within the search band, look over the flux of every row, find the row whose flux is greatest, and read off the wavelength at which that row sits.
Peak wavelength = 6334.0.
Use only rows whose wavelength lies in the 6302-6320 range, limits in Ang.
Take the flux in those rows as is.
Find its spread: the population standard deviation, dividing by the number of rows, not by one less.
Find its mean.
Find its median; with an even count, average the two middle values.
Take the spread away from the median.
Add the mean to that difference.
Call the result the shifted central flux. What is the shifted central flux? 21.6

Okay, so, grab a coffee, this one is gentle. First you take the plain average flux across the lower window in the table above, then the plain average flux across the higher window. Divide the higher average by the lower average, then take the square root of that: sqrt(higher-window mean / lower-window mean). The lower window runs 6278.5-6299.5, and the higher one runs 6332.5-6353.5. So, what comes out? 0.986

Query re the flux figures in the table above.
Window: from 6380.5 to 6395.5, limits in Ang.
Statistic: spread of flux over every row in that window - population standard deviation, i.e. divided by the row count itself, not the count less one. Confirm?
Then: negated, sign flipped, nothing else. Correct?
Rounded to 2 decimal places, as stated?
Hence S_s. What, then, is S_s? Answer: -0.08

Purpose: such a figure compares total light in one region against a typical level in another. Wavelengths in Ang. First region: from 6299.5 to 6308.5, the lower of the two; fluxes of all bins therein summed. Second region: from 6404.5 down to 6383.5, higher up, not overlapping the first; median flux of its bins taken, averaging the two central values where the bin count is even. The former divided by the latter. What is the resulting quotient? 3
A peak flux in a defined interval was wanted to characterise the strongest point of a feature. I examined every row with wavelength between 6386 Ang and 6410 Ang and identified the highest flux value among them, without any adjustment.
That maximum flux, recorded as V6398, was 11.09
